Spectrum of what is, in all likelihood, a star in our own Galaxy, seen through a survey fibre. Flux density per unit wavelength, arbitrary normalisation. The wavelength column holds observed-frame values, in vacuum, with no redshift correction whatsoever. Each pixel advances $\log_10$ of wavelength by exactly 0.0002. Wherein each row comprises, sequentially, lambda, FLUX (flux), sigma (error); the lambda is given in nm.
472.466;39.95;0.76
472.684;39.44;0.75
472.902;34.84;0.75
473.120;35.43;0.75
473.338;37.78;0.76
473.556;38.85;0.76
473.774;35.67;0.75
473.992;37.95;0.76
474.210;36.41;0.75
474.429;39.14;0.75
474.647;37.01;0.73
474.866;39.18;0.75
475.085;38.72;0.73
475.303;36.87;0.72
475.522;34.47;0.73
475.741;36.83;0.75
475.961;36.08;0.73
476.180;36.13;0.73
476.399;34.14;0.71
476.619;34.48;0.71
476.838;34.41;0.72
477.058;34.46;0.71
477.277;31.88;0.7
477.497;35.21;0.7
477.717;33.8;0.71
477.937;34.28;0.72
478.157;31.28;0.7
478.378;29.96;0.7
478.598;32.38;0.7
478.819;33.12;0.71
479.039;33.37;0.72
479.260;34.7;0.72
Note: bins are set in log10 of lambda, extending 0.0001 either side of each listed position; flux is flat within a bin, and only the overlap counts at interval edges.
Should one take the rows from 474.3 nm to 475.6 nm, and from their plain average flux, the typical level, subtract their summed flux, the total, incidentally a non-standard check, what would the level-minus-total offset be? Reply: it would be -188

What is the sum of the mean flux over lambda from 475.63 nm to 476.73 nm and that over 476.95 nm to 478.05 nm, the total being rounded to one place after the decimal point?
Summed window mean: 69.5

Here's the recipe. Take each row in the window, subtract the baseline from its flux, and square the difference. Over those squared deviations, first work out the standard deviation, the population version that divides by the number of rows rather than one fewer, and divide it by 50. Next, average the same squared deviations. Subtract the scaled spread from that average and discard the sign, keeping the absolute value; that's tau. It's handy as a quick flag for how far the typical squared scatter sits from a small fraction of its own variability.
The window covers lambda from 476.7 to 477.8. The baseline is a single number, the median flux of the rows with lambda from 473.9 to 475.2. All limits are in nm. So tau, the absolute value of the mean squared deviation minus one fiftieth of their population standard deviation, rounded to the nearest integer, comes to 20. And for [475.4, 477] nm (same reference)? 11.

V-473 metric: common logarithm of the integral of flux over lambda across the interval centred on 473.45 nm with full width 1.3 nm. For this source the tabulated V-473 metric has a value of 1.68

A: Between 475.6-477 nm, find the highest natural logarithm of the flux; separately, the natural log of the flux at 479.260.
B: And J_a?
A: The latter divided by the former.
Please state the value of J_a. 0.983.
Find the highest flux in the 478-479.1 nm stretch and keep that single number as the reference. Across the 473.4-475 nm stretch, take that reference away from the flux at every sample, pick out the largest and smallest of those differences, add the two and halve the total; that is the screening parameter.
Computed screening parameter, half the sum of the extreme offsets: 4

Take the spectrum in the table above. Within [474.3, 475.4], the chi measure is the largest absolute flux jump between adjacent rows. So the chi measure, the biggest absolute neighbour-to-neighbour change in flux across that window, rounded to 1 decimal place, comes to 2.2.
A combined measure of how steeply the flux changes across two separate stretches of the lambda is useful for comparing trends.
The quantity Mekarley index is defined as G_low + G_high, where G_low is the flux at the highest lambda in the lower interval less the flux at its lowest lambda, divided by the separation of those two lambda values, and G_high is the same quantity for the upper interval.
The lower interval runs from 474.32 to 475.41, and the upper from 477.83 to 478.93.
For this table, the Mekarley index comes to -3.9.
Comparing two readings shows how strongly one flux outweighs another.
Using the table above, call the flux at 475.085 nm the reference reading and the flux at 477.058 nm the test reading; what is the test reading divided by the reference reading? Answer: 0.89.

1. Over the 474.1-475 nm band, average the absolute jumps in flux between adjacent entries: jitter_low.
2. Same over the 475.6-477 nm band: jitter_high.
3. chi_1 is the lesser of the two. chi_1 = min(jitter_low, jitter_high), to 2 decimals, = 0.64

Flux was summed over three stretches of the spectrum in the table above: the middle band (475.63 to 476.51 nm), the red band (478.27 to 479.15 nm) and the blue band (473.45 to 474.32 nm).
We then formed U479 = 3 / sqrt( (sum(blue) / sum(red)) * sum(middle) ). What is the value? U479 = 0.233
